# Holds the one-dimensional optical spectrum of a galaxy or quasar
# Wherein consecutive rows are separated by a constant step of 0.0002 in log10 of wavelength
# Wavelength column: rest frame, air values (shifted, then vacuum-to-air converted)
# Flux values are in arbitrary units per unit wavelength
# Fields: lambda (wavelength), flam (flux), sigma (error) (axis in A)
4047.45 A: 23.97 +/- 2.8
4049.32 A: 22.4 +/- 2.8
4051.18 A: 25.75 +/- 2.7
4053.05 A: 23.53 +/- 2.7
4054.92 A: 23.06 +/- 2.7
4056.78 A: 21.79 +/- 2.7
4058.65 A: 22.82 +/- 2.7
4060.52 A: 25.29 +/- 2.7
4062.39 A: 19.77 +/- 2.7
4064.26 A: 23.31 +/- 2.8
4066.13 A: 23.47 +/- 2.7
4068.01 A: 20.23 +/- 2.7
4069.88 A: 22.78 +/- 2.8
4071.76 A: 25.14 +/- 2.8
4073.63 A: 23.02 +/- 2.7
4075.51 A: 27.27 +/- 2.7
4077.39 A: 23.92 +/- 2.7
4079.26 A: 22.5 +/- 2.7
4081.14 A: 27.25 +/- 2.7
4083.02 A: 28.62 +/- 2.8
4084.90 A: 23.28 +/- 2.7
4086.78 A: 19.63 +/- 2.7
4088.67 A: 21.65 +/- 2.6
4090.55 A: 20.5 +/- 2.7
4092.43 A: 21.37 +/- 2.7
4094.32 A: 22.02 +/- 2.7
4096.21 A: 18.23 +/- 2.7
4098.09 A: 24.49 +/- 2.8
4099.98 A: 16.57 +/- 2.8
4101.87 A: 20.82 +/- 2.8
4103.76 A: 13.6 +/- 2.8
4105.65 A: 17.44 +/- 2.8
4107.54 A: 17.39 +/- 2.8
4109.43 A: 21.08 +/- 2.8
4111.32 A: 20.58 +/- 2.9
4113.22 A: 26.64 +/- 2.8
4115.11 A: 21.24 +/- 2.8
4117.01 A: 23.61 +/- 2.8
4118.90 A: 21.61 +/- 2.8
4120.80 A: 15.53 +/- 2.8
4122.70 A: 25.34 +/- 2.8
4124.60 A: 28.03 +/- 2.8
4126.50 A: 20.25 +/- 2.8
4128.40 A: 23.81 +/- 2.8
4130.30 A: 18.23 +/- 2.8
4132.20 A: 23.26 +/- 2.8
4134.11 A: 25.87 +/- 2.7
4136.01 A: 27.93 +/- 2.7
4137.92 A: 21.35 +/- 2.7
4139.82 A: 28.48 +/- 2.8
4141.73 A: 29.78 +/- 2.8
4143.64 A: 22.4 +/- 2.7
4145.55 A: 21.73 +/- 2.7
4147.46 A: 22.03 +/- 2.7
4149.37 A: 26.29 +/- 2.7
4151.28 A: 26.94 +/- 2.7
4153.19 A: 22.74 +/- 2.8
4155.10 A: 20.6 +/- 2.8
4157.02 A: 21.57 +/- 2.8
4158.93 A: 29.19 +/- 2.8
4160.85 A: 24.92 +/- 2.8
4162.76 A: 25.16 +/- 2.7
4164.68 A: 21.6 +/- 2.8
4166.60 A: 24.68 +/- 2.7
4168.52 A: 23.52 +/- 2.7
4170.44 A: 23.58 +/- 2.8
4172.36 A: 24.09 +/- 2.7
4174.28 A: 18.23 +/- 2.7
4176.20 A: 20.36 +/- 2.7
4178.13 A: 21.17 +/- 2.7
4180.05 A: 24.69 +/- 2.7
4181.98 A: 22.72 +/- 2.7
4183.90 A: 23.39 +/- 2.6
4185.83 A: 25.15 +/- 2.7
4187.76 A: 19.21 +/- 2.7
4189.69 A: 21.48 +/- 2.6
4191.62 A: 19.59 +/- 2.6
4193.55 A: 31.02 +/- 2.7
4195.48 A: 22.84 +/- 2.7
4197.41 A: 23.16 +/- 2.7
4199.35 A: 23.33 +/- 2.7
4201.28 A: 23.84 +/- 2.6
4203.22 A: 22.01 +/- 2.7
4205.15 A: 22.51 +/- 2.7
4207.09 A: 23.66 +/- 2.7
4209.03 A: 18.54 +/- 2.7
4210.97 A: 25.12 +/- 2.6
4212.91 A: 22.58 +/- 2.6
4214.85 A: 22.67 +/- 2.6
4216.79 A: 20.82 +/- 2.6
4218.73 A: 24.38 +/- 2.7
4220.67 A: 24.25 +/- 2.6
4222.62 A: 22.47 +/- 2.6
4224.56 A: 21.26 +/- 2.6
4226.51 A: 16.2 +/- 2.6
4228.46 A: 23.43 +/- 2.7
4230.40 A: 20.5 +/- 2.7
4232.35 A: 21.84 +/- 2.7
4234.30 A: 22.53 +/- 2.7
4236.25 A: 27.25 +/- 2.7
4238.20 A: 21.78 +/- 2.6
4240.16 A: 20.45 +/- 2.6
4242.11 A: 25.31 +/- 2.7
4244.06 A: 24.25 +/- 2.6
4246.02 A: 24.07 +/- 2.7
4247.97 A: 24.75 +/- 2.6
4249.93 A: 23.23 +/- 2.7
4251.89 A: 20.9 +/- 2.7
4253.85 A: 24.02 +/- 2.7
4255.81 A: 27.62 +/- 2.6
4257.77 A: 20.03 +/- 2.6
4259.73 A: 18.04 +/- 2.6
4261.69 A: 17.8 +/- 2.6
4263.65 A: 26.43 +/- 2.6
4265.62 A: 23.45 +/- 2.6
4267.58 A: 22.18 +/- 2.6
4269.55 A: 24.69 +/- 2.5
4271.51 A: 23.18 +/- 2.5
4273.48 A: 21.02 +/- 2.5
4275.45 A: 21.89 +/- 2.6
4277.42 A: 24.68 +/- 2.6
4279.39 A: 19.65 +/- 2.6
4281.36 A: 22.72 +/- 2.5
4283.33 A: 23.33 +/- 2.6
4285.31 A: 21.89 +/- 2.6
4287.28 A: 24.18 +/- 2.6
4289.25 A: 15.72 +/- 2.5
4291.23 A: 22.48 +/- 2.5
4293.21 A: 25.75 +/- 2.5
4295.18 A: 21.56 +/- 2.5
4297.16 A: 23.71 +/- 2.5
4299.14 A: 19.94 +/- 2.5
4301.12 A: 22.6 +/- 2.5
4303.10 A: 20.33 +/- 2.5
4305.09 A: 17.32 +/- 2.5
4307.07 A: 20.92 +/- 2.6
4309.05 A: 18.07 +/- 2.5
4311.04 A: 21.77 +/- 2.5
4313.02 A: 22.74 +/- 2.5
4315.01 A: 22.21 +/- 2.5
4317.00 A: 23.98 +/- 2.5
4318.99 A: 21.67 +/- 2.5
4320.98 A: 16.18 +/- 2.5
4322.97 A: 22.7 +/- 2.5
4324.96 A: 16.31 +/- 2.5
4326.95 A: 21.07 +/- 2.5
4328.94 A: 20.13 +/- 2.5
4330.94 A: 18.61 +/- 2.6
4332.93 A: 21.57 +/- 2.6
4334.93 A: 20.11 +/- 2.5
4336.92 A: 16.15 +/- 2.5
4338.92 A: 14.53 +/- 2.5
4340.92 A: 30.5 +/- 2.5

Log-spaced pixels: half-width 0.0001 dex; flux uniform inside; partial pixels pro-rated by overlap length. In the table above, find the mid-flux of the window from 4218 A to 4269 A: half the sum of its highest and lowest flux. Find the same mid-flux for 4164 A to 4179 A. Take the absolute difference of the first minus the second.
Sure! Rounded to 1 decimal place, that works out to 0.5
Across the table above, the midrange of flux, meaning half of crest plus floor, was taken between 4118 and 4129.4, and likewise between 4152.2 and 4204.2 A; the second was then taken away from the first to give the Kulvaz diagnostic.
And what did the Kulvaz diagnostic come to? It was -2.8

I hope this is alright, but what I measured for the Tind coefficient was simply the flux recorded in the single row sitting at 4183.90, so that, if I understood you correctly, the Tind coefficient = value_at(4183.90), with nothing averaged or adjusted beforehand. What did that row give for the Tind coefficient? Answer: 23.39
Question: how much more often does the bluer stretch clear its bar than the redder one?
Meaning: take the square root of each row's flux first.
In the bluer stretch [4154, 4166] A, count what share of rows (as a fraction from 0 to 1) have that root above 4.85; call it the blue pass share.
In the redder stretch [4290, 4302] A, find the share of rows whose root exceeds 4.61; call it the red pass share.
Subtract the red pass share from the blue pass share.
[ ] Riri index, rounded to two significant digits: -0.33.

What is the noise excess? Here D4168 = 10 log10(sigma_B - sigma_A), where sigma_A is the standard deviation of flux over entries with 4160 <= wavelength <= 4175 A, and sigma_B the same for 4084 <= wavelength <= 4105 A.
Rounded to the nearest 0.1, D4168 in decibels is -1.0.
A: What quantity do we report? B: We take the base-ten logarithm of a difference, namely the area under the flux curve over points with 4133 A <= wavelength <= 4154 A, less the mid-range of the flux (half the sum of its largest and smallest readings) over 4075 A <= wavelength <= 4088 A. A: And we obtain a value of 2.70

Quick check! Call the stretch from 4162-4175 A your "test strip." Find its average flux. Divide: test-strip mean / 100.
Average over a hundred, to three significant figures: 0.230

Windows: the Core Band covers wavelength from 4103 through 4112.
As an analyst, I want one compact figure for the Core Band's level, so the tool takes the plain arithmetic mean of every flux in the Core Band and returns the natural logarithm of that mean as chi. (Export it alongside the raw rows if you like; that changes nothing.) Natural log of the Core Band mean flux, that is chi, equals 2.89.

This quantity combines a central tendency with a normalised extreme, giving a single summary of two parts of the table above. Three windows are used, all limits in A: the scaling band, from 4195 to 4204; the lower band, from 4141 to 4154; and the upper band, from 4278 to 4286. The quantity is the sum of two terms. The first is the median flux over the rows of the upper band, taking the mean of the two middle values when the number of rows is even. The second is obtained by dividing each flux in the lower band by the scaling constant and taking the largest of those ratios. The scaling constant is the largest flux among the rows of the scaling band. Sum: 23.6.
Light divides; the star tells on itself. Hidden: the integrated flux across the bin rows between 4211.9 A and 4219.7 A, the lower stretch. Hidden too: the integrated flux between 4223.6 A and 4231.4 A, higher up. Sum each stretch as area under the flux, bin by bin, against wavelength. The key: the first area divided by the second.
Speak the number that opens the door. 1.11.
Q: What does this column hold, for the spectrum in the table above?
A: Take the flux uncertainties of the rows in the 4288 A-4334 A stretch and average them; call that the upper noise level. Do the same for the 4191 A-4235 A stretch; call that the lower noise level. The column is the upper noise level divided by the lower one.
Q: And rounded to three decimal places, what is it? 0.946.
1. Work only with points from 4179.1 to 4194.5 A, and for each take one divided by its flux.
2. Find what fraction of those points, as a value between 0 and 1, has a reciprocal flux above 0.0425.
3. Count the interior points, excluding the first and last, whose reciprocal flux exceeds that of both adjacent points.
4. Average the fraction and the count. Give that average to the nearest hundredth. 1.81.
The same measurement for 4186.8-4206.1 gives 1.90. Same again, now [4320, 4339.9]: 1.50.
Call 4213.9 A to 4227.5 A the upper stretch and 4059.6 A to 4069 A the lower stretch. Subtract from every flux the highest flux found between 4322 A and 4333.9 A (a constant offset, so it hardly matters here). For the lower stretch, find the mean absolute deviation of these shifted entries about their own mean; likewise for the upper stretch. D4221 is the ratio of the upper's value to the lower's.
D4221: 1.02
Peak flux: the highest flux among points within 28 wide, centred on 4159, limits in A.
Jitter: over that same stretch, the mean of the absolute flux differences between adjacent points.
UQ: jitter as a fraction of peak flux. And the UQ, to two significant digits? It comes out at 0.081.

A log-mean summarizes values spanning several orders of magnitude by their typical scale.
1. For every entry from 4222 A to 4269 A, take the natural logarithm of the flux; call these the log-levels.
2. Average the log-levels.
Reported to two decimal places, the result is 3.11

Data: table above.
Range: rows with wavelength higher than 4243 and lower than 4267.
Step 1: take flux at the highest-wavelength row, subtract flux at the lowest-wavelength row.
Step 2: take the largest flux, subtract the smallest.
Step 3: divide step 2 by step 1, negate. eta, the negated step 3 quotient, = 12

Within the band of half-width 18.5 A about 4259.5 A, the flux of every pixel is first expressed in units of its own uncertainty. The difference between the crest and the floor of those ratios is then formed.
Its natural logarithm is 1.33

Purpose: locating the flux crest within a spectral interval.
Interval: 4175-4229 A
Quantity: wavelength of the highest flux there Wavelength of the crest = 4193.55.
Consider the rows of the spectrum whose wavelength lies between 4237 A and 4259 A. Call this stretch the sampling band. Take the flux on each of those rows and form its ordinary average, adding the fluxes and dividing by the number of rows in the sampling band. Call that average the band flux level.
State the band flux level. 23.3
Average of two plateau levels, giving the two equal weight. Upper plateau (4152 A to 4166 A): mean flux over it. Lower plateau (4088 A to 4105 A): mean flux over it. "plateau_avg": 21.8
